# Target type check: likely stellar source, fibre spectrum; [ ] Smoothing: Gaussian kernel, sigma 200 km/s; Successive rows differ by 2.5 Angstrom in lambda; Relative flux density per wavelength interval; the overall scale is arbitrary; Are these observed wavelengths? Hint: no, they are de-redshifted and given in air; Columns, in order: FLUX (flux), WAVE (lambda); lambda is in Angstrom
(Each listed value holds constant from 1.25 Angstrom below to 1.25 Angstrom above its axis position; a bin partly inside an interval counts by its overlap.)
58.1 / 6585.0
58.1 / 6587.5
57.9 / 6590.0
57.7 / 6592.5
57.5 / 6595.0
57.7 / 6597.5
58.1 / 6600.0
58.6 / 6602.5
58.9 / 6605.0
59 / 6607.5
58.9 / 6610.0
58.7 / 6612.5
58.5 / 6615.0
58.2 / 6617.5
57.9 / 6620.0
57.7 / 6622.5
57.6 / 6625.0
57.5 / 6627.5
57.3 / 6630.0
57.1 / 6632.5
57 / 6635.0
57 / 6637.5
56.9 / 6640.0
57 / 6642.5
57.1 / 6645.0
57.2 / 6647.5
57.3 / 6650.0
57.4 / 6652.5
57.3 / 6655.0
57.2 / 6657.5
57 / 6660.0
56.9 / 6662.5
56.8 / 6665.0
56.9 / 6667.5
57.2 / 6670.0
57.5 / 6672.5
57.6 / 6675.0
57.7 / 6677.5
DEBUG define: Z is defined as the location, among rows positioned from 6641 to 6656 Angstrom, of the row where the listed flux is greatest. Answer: 6652.5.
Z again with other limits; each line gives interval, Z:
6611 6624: 6612.5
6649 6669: 6652.5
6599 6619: 6607.5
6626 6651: 6627.5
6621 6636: 6622.5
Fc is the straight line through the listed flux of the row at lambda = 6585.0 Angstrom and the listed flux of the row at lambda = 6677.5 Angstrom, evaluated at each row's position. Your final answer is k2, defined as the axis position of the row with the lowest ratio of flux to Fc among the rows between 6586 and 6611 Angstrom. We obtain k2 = 6595.0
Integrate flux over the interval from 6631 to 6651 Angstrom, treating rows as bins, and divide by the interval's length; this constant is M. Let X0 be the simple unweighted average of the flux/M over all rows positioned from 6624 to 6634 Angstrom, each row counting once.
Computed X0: 1.01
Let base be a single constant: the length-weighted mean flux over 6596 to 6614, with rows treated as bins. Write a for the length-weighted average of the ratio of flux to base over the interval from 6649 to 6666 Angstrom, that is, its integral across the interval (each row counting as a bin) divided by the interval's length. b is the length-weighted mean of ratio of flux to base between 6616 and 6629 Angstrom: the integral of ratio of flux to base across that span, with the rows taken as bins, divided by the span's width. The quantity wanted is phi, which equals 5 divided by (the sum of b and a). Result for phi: 2.55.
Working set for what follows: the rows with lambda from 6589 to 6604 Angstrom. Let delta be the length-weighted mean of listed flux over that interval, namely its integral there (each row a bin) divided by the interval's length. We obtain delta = 57.9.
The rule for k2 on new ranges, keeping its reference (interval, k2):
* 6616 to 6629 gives 6627.5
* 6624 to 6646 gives 6640.0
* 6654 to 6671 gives 6665.0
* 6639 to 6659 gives 6640.0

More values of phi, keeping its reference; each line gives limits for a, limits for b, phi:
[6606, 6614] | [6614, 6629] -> 2.51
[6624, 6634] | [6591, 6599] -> 2.54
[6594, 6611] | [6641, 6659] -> 2.53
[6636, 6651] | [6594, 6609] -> 2.54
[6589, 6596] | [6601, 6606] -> 2.51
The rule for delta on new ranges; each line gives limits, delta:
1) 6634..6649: 57.0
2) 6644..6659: 57.2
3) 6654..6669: 57.0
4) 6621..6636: 57.4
